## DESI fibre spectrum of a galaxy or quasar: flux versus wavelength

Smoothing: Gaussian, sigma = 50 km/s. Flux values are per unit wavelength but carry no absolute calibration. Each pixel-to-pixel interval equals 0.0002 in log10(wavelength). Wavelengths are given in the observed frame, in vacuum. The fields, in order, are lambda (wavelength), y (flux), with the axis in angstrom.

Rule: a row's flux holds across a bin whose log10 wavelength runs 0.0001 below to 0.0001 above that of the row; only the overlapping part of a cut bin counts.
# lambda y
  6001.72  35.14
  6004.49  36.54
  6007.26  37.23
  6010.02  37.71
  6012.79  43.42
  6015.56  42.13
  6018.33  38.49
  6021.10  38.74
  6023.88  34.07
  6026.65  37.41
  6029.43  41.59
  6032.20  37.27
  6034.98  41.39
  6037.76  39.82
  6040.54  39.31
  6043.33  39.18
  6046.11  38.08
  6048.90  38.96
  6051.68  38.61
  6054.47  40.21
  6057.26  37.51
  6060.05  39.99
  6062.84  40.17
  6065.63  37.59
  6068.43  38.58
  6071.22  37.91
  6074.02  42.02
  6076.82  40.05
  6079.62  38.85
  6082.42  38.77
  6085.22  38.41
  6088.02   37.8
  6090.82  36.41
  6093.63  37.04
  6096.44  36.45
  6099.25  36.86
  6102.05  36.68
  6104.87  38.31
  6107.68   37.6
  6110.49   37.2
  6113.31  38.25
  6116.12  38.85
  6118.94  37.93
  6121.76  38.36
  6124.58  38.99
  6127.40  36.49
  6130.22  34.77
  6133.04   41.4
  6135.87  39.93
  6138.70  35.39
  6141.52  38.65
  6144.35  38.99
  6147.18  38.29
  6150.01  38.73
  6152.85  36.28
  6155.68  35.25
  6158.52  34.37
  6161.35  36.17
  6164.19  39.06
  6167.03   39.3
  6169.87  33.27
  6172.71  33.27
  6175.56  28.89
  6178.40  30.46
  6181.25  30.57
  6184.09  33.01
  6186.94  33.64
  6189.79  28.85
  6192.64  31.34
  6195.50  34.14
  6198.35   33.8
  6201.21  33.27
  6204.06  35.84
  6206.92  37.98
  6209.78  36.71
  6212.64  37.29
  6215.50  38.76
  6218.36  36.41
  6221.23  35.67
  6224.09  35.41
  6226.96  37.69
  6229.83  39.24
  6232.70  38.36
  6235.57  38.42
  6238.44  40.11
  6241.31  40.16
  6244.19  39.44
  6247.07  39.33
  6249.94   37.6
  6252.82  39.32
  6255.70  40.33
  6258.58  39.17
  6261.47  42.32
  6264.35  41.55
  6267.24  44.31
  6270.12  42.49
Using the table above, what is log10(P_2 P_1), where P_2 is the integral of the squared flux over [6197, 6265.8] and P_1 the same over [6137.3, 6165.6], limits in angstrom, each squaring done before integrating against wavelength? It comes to 9.59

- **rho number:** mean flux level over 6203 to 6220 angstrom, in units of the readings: 37.2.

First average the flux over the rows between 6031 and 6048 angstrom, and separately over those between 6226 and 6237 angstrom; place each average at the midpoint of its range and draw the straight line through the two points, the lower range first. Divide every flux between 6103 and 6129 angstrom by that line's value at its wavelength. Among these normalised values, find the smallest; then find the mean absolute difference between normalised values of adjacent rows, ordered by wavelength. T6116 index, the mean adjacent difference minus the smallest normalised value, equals -0.916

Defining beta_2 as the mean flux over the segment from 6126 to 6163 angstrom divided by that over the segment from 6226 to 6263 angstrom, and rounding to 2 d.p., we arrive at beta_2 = 0.95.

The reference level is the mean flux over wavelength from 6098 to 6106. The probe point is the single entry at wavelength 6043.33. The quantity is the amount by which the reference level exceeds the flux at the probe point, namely -1.9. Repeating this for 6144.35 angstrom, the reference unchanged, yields -1.7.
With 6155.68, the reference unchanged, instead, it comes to 2.0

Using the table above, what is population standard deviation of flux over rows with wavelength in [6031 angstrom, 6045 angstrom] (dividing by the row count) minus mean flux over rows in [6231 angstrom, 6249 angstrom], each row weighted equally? -38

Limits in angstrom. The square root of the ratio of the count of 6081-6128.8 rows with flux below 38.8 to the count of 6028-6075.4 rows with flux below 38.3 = 1.7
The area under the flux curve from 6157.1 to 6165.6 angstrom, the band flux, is 311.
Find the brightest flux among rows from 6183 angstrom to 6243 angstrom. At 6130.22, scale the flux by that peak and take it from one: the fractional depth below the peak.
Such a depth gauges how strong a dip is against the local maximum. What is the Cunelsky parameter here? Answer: 0.13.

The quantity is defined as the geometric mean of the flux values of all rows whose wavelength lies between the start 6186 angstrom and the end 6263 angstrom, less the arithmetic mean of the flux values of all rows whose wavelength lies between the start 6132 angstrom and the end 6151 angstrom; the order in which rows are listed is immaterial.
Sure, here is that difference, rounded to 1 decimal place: -1.8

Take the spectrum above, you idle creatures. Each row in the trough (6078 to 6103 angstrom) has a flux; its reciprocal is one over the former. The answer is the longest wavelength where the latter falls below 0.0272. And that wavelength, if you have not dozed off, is 6099.25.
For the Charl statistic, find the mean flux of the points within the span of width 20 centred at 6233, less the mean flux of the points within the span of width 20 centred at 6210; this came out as 1.9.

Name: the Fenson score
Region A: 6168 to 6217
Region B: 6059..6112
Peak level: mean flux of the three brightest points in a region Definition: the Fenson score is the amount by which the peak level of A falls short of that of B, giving 2.7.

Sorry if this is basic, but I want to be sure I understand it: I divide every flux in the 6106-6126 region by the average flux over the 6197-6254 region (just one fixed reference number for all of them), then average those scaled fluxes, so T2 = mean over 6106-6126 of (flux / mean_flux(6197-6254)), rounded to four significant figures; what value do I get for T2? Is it 1.017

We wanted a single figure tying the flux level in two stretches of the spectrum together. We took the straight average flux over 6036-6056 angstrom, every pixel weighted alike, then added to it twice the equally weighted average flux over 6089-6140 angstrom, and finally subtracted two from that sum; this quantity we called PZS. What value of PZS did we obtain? 112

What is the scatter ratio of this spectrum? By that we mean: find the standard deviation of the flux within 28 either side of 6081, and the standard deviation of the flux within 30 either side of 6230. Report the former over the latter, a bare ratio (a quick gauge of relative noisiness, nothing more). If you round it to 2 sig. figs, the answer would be 0.81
